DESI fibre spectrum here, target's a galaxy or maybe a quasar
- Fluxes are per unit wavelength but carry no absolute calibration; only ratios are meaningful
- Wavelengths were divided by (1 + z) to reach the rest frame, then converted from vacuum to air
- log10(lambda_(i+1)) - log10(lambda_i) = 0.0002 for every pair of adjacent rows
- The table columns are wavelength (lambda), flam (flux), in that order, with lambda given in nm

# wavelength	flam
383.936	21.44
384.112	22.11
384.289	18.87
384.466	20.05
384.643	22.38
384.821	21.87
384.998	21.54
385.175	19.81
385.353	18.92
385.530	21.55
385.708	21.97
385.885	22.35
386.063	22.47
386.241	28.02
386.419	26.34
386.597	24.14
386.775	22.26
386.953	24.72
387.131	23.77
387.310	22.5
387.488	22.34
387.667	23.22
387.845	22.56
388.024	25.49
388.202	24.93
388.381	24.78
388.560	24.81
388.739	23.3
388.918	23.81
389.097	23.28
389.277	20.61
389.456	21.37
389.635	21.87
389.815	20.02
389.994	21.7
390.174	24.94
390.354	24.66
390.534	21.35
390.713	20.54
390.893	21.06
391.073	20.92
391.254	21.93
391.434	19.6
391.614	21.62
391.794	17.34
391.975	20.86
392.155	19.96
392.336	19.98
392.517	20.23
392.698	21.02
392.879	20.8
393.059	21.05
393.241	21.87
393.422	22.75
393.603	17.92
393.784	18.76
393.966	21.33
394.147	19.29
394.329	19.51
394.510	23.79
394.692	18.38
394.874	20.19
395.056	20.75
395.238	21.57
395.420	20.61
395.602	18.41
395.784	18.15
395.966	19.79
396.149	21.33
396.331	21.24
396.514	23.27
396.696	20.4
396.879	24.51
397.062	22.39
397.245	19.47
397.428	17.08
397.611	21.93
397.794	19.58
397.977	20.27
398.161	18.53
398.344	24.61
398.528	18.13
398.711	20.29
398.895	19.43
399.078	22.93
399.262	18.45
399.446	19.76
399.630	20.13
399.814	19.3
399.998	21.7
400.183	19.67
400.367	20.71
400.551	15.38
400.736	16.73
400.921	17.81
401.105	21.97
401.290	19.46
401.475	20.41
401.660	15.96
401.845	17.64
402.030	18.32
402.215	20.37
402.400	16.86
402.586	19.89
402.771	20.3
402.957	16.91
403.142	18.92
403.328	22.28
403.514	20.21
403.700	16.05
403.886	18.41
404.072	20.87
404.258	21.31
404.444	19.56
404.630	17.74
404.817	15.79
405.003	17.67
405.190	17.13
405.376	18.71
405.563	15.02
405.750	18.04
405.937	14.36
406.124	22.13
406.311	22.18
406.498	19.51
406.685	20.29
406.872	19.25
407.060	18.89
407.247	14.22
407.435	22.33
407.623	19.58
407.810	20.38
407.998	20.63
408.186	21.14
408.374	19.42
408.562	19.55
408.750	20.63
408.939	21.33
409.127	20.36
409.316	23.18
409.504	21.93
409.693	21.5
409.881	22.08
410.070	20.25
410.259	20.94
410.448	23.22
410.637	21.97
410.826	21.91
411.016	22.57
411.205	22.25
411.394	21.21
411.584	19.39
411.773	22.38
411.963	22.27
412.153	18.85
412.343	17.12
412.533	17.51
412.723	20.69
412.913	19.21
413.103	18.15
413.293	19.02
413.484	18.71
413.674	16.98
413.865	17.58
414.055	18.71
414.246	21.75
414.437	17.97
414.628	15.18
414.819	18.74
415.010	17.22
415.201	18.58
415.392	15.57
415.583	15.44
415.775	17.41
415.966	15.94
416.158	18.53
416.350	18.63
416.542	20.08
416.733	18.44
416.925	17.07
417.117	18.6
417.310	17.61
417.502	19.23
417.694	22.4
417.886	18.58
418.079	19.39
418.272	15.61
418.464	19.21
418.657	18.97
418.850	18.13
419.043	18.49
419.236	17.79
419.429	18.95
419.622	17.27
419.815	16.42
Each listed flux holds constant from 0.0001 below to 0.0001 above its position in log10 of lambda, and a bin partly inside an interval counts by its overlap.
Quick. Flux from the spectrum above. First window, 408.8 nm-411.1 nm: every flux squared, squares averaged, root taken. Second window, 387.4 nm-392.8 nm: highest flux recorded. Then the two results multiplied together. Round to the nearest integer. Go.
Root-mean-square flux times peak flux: 555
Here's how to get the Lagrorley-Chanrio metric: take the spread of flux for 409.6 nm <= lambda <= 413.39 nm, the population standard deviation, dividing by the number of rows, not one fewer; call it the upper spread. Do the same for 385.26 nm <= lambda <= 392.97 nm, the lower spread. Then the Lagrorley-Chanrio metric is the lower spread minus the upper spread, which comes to 0.33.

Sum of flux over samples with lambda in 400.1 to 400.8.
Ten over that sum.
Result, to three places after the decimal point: 0.138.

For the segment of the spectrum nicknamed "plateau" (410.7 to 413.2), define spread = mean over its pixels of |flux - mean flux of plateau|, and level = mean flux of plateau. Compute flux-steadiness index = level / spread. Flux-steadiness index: 11.6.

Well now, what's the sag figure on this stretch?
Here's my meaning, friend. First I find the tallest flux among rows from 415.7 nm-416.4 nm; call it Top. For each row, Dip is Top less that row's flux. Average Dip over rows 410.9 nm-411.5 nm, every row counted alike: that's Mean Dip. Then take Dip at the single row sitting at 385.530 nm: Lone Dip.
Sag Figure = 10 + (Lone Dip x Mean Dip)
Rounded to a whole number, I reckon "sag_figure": 20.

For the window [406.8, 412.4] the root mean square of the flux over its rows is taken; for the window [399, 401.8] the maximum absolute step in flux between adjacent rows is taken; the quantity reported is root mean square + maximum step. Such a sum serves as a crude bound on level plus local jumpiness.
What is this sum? 26.1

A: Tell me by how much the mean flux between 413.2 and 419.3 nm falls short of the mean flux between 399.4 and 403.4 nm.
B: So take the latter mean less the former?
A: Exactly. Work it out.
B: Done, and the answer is 0.9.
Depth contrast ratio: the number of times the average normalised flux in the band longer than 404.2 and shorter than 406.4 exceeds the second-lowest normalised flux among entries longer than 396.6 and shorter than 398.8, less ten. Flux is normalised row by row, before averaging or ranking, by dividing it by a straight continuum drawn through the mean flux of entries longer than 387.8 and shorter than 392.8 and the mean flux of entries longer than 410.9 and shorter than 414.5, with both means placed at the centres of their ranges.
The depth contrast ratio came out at -8.96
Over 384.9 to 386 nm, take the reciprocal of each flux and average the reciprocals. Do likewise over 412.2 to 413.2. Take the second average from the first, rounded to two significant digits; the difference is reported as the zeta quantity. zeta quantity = -0.0065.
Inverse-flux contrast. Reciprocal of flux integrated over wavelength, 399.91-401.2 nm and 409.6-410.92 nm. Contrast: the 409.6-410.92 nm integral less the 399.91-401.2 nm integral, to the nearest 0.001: -0.008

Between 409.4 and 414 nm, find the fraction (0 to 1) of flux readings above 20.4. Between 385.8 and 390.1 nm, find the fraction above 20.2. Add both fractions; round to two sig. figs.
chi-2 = 1.5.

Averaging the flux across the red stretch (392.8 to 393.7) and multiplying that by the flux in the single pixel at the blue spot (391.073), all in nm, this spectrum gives 437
